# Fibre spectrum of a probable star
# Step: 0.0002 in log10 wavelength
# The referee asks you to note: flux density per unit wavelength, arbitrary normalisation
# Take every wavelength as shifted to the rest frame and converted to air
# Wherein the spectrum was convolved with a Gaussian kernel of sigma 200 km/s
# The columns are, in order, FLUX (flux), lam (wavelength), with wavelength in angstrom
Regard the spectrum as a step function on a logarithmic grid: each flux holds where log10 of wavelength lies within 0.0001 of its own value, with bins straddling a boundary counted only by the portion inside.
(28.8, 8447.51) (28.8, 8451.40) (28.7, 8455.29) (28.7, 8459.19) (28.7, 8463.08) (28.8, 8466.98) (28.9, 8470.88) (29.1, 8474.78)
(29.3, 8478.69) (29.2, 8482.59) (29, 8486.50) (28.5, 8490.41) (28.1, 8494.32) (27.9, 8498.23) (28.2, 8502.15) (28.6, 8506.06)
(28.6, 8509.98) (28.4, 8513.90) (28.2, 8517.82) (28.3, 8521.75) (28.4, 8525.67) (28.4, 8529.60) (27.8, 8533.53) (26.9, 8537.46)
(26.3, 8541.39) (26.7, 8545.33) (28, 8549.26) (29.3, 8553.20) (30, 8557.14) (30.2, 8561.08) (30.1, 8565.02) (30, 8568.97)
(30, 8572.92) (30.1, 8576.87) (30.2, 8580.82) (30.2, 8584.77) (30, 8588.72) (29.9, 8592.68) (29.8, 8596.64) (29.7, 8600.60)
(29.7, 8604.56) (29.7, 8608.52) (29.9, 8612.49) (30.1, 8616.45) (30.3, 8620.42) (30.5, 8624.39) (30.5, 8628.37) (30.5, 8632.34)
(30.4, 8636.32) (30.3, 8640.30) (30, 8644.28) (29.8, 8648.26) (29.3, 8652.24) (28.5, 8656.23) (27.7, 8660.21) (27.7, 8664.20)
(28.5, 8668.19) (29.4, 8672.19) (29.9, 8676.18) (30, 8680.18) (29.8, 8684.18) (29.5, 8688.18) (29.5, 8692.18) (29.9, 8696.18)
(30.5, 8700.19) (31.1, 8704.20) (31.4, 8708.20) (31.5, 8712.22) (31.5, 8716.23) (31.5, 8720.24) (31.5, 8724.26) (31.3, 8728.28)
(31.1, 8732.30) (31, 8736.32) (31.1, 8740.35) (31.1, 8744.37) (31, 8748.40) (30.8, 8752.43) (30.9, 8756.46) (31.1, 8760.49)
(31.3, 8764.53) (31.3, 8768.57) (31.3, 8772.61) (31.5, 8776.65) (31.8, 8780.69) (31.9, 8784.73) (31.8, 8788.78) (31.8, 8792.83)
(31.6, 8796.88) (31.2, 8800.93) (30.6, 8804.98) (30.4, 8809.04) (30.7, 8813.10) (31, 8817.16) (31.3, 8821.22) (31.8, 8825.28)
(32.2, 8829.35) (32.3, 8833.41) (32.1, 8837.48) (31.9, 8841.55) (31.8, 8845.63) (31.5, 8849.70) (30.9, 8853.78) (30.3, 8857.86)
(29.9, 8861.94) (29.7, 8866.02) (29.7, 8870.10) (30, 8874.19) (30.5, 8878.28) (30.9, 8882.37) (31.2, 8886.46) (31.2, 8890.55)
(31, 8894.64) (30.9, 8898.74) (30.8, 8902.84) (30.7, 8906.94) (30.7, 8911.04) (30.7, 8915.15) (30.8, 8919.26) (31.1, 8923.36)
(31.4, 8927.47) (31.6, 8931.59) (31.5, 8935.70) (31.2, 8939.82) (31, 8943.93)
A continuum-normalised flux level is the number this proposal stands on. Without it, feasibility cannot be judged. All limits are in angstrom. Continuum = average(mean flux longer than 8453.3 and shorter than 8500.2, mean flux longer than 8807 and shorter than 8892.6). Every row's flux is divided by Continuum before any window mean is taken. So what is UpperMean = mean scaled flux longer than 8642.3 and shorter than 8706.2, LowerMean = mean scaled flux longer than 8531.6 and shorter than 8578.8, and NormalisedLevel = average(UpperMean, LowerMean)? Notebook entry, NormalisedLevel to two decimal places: 0.97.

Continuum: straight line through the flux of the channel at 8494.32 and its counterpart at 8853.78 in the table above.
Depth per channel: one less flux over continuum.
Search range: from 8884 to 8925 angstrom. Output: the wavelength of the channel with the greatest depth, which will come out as 8915.15 angstrom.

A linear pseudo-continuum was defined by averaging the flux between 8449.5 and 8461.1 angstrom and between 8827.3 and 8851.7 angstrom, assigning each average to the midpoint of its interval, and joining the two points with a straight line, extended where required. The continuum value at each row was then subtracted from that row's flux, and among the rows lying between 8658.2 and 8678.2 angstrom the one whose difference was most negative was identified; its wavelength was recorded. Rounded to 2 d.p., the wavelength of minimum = 8664.20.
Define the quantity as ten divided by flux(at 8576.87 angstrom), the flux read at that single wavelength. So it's 0.332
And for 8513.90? 0.352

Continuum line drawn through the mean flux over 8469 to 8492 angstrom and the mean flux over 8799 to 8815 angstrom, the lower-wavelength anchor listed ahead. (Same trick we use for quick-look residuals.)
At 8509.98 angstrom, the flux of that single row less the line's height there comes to -0.56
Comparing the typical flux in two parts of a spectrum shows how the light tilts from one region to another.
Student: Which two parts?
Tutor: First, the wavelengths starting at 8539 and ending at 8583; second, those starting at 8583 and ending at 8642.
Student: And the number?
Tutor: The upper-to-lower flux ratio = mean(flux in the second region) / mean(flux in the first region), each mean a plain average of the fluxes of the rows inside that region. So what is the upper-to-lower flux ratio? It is 1.03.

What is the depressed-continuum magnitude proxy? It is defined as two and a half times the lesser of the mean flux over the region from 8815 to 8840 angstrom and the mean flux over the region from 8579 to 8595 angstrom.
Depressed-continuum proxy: 75.2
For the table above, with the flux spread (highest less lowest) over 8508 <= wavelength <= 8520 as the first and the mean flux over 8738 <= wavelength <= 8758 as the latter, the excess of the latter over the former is 30.6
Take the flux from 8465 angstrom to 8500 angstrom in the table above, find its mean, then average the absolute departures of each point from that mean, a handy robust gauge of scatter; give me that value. 0.4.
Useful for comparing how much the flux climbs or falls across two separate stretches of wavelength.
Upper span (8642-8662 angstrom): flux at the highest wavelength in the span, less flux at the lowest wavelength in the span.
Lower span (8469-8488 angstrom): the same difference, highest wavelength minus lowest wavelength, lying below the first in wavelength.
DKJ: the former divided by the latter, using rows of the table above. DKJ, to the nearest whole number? -23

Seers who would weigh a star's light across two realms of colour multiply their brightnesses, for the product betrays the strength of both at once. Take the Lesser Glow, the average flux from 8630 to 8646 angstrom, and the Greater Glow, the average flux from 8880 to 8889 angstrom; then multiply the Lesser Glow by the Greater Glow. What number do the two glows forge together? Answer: 941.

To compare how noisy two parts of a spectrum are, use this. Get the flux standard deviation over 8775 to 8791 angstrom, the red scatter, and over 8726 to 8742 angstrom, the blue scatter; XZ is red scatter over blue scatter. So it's 1.4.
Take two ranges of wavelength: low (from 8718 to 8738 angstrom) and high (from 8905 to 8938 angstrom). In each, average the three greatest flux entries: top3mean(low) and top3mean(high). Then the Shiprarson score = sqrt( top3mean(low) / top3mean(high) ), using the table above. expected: 0.999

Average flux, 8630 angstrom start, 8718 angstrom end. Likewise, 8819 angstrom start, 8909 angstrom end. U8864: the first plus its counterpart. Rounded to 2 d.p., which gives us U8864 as 60.88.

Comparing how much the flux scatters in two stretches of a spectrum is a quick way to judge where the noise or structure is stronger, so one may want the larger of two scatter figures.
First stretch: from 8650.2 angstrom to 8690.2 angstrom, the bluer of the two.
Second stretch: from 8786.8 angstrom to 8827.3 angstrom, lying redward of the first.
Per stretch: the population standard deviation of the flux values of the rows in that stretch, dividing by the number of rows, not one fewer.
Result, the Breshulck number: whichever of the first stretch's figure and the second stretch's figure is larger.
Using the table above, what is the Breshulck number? 0.8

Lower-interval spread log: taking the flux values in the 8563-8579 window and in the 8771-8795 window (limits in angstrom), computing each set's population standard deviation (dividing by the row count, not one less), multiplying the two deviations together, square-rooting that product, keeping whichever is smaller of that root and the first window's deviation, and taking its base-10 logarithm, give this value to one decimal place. -1.3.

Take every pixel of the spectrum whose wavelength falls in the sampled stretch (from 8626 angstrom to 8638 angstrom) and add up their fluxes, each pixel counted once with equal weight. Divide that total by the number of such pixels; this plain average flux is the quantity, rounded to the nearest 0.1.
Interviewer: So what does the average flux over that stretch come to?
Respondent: 30.5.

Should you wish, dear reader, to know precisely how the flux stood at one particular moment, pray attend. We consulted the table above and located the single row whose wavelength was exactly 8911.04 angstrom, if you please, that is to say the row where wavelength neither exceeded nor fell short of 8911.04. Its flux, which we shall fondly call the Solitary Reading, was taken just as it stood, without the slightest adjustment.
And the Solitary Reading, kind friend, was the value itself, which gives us 30.7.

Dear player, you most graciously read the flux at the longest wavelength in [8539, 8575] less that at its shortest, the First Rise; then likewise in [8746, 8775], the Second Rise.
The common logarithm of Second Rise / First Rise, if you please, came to -1.1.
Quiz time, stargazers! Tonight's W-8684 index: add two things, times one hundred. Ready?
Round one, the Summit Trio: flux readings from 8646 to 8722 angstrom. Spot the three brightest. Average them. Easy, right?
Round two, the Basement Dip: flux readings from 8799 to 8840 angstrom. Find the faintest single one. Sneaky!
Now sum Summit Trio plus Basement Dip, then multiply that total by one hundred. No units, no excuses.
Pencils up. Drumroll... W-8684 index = 6190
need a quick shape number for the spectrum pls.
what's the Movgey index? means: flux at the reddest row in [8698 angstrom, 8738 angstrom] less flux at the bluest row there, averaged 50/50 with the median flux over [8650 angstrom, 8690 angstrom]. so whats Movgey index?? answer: 14.9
